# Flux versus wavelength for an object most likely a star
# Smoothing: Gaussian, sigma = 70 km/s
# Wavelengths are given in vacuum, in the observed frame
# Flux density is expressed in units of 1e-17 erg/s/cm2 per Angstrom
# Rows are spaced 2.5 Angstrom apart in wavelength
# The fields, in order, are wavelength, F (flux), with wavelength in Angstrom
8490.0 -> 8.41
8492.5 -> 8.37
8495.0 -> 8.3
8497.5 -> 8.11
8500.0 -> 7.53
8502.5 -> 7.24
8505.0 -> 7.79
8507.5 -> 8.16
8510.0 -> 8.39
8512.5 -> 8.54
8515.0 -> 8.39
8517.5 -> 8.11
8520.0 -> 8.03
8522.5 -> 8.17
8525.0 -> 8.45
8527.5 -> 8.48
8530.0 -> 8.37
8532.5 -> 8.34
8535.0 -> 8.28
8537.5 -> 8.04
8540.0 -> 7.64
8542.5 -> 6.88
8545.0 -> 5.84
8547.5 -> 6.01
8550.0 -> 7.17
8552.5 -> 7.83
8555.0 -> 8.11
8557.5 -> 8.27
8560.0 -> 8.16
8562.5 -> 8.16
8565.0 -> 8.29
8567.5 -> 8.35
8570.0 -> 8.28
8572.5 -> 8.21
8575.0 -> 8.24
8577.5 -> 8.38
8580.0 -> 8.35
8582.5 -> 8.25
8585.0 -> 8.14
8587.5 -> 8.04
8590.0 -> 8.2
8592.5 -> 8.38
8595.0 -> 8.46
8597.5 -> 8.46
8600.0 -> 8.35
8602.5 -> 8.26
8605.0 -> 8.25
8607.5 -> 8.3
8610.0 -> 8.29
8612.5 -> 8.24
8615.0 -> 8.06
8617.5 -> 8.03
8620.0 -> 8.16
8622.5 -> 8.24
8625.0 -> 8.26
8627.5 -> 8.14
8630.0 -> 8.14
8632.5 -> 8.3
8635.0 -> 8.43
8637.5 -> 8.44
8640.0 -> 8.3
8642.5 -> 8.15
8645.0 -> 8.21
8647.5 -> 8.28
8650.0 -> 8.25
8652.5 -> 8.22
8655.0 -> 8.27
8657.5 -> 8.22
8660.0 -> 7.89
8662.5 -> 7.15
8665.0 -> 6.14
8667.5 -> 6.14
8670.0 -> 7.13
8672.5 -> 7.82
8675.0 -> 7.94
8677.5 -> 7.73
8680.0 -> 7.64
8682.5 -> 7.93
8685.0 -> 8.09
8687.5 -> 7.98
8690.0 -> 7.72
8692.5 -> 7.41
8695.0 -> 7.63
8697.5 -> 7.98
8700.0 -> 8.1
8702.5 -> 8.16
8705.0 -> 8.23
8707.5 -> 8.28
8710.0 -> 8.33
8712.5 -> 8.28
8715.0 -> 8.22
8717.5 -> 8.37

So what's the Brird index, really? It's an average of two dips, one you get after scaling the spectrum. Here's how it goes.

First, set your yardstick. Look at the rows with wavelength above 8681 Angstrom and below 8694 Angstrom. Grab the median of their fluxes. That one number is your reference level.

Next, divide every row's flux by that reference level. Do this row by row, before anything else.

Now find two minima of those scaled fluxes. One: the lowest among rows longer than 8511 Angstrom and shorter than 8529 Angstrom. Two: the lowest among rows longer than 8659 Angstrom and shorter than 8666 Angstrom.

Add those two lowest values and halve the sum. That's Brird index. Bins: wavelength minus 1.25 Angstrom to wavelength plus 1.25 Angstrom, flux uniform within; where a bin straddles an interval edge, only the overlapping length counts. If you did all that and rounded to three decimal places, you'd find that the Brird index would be 0.893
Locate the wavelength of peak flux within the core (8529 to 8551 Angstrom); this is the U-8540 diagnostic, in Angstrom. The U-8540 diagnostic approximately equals 8530.0 Angstrom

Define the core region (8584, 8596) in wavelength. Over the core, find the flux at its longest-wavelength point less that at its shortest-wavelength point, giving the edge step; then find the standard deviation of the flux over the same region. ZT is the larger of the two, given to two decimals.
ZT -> 0.32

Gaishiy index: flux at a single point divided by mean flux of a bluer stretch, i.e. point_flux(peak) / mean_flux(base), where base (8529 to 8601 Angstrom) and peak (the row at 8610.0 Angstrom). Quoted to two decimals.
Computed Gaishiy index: 1.04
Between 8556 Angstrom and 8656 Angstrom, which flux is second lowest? 8.04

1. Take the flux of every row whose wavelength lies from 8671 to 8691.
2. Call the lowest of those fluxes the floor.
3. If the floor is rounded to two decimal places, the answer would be 7.64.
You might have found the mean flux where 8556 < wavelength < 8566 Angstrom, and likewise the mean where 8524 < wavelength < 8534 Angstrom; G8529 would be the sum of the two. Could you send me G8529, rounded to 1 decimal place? 16.6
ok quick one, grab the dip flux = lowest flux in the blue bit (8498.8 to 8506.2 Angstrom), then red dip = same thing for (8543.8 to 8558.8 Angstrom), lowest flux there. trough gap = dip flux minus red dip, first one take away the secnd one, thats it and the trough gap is 1.4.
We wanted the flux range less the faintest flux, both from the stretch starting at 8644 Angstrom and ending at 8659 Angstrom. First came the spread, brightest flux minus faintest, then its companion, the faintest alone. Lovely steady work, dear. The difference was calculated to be -8.14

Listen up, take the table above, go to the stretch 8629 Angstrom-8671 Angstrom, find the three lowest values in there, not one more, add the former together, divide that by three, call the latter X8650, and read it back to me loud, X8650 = 6.47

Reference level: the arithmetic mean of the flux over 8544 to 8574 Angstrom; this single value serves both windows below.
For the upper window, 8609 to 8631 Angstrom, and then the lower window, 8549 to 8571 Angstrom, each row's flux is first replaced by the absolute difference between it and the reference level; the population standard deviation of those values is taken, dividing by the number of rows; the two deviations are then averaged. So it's 0.12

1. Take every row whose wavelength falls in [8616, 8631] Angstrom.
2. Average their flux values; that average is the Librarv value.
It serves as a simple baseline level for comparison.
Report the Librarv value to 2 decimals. 8.16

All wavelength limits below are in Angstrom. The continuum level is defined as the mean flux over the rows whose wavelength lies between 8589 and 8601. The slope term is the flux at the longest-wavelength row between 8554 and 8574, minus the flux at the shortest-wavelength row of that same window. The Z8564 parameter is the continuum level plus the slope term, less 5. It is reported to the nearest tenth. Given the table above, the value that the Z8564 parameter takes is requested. 3.5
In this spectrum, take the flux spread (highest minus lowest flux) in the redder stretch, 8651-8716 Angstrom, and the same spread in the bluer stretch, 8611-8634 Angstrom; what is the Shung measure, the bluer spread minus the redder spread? -1.9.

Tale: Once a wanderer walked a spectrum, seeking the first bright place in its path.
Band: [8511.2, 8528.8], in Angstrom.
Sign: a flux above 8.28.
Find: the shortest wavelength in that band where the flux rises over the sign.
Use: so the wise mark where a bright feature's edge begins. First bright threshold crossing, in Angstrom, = 8512.5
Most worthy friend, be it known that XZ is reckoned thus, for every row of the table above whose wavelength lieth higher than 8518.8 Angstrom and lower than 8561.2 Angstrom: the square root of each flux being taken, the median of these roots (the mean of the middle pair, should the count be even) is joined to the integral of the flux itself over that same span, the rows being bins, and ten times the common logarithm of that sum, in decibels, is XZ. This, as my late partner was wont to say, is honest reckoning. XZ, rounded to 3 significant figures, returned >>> 25.2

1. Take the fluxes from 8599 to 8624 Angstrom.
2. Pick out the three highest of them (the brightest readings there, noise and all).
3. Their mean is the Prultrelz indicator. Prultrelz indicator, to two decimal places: 8.31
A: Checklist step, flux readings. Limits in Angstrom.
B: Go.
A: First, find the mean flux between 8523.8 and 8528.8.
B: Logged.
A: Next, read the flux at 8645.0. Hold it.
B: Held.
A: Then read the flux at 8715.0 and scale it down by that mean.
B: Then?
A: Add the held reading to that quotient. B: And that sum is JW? 9.18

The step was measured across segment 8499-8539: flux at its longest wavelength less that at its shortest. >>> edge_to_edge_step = 0.51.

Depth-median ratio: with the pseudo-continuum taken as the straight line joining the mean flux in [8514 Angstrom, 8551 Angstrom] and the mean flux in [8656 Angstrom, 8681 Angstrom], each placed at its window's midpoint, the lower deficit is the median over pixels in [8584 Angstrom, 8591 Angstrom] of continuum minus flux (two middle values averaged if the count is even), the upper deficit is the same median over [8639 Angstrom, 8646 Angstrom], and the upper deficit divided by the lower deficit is 1.43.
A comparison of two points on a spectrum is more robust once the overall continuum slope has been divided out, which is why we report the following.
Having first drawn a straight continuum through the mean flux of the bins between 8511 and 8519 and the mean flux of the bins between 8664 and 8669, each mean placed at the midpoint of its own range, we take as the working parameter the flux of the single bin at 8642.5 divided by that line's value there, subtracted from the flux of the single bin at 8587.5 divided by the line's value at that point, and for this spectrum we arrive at -0.15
